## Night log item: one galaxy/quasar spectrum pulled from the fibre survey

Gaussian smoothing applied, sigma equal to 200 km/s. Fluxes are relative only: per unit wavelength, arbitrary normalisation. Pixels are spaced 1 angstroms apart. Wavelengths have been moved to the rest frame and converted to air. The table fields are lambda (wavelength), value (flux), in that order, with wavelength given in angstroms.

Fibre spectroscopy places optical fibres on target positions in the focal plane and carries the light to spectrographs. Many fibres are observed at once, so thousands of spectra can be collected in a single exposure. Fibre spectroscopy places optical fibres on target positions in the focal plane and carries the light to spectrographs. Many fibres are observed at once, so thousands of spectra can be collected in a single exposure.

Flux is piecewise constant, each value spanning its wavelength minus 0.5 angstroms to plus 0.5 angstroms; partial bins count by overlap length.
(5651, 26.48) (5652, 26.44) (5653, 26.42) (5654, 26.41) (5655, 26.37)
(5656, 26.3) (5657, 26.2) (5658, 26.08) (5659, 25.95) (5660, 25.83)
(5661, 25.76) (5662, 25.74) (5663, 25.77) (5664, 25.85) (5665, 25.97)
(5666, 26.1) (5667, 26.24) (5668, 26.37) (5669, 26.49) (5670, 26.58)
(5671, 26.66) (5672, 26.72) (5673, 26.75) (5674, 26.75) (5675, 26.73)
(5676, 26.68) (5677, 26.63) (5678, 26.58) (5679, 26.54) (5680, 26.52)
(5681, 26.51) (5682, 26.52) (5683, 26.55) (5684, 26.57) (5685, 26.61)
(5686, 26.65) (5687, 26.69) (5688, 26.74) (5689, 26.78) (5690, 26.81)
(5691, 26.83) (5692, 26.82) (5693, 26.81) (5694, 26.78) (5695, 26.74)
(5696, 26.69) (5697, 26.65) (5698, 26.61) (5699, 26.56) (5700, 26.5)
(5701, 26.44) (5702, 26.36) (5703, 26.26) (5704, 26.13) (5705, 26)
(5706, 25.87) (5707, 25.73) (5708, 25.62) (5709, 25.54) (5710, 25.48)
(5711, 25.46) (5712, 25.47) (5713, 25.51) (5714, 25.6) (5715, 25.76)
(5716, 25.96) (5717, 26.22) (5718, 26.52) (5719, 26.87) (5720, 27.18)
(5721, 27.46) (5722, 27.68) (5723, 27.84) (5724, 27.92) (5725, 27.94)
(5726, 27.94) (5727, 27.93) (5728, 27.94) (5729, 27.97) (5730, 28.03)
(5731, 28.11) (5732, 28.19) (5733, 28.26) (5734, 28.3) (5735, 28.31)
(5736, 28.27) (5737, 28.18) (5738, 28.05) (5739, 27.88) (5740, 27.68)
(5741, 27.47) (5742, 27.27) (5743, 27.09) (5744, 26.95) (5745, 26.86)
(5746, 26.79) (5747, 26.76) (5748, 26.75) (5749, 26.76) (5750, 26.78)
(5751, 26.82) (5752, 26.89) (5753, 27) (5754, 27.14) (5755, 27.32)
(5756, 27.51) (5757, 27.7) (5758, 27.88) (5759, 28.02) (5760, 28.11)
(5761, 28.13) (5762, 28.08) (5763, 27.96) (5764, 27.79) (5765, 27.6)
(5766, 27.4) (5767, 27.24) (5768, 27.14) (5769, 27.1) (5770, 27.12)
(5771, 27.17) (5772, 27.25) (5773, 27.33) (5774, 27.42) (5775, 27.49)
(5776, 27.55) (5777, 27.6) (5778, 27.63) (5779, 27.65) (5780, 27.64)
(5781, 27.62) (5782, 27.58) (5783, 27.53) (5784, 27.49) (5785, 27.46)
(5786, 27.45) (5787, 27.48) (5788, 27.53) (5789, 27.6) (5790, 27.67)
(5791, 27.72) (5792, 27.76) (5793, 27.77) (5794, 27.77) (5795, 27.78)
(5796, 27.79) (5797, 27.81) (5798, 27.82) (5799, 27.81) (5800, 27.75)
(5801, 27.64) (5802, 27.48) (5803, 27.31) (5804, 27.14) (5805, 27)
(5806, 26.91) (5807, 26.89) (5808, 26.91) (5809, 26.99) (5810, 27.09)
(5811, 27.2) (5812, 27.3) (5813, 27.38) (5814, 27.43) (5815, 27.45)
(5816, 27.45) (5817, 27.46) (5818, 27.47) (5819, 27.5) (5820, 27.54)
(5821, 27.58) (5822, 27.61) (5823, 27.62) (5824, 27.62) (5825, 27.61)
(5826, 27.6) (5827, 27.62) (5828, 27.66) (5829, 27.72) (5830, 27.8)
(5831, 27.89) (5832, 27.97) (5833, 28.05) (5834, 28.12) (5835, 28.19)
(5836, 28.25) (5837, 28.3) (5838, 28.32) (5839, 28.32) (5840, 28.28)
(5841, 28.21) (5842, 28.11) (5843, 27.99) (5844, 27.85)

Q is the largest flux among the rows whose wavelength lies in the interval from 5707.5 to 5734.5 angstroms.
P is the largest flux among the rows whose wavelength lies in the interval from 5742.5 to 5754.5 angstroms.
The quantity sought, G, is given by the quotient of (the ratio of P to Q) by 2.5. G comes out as 0.38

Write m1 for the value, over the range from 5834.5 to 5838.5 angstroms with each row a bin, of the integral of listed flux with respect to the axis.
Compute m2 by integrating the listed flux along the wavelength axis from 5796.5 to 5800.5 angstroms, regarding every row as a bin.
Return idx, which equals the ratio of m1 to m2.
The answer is 1.02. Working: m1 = 113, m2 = 111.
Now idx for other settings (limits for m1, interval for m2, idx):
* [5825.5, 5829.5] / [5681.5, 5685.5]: 1.04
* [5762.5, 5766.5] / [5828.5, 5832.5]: 0.99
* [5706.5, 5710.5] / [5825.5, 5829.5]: 0.93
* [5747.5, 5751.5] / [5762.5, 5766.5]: 0.97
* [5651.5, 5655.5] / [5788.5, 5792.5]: 0.95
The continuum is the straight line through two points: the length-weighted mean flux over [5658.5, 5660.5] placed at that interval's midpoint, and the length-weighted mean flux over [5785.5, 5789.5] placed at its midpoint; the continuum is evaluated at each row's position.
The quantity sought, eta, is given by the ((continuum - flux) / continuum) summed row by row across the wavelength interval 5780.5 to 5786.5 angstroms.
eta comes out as -0.013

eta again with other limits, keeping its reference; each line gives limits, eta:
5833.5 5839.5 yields -0.024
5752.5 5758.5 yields -0.070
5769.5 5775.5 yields 0.006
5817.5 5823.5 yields 0.082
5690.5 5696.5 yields -0.104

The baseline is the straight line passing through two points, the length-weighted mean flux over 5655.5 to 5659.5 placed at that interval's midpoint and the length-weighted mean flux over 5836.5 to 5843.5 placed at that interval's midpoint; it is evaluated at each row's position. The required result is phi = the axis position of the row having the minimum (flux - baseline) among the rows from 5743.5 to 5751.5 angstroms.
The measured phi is 5749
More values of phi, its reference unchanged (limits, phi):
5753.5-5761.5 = 5754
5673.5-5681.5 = 5681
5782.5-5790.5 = 5786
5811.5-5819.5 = 5812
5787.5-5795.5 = 5788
